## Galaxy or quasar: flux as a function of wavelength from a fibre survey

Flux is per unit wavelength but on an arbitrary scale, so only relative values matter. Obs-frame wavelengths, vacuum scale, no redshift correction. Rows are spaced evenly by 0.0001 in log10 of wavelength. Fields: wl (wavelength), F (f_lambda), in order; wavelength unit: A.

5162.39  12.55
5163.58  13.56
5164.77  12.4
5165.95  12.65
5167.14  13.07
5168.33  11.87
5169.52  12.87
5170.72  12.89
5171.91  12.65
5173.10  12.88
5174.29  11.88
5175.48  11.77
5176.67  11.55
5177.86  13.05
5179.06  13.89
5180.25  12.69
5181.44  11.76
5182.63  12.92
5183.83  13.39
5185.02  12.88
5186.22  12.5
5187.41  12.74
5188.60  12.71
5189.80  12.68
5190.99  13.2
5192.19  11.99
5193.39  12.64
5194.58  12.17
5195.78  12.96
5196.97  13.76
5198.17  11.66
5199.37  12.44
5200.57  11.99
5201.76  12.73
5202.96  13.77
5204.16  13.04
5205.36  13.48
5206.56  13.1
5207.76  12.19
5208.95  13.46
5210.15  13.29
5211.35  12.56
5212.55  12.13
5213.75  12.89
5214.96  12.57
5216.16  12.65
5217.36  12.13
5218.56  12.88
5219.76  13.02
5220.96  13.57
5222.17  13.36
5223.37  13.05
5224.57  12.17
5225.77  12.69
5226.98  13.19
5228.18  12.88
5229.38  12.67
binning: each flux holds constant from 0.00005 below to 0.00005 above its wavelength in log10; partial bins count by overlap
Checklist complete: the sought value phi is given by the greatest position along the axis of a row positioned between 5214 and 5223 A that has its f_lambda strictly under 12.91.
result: 5218.56 A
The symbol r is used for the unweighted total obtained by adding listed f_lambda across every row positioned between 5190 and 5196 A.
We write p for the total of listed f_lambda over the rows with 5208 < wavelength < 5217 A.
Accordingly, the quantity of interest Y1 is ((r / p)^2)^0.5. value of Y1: 0.7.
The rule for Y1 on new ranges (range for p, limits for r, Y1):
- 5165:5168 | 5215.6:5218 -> 1.0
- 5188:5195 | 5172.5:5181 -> 1.2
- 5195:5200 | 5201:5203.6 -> 0.5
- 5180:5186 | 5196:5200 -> 0.6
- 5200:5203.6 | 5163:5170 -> 2.0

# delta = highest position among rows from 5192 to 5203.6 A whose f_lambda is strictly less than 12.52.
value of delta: 5200.57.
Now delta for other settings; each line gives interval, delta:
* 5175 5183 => 5181.44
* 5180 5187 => 5186.22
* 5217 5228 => 5224.57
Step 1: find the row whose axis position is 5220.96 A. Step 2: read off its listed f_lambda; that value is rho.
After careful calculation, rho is 13.57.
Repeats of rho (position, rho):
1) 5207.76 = 12.19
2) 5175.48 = 11.77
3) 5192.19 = 11.99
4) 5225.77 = 12.69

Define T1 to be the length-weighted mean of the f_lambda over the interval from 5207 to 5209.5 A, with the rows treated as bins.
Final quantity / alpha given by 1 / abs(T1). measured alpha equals 0.078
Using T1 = 12.9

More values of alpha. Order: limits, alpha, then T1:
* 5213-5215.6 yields 0.079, 12.7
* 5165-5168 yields 0.078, 12.8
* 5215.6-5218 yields 0.081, 12.4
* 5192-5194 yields 0.081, 12.4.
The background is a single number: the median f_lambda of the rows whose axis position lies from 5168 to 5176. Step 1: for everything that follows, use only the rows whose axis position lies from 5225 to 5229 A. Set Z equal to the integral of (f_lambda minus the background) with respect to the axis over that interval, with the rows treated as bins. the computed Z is 0.9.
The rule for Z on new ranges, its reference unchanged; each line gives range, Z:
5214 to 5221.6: 1.2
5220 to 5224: 2.6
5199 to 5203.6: 0.5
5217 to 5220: 0.1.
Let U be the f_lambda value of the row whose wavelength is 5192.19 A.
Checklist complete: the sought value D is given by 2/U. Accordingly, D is 0.1668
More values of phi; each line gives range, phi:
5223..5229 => 5228.18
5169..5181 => 5180.25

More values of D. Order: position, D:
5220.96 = 0.1474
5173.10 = 0.1553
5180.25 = 0.1576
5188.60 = 0.1574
